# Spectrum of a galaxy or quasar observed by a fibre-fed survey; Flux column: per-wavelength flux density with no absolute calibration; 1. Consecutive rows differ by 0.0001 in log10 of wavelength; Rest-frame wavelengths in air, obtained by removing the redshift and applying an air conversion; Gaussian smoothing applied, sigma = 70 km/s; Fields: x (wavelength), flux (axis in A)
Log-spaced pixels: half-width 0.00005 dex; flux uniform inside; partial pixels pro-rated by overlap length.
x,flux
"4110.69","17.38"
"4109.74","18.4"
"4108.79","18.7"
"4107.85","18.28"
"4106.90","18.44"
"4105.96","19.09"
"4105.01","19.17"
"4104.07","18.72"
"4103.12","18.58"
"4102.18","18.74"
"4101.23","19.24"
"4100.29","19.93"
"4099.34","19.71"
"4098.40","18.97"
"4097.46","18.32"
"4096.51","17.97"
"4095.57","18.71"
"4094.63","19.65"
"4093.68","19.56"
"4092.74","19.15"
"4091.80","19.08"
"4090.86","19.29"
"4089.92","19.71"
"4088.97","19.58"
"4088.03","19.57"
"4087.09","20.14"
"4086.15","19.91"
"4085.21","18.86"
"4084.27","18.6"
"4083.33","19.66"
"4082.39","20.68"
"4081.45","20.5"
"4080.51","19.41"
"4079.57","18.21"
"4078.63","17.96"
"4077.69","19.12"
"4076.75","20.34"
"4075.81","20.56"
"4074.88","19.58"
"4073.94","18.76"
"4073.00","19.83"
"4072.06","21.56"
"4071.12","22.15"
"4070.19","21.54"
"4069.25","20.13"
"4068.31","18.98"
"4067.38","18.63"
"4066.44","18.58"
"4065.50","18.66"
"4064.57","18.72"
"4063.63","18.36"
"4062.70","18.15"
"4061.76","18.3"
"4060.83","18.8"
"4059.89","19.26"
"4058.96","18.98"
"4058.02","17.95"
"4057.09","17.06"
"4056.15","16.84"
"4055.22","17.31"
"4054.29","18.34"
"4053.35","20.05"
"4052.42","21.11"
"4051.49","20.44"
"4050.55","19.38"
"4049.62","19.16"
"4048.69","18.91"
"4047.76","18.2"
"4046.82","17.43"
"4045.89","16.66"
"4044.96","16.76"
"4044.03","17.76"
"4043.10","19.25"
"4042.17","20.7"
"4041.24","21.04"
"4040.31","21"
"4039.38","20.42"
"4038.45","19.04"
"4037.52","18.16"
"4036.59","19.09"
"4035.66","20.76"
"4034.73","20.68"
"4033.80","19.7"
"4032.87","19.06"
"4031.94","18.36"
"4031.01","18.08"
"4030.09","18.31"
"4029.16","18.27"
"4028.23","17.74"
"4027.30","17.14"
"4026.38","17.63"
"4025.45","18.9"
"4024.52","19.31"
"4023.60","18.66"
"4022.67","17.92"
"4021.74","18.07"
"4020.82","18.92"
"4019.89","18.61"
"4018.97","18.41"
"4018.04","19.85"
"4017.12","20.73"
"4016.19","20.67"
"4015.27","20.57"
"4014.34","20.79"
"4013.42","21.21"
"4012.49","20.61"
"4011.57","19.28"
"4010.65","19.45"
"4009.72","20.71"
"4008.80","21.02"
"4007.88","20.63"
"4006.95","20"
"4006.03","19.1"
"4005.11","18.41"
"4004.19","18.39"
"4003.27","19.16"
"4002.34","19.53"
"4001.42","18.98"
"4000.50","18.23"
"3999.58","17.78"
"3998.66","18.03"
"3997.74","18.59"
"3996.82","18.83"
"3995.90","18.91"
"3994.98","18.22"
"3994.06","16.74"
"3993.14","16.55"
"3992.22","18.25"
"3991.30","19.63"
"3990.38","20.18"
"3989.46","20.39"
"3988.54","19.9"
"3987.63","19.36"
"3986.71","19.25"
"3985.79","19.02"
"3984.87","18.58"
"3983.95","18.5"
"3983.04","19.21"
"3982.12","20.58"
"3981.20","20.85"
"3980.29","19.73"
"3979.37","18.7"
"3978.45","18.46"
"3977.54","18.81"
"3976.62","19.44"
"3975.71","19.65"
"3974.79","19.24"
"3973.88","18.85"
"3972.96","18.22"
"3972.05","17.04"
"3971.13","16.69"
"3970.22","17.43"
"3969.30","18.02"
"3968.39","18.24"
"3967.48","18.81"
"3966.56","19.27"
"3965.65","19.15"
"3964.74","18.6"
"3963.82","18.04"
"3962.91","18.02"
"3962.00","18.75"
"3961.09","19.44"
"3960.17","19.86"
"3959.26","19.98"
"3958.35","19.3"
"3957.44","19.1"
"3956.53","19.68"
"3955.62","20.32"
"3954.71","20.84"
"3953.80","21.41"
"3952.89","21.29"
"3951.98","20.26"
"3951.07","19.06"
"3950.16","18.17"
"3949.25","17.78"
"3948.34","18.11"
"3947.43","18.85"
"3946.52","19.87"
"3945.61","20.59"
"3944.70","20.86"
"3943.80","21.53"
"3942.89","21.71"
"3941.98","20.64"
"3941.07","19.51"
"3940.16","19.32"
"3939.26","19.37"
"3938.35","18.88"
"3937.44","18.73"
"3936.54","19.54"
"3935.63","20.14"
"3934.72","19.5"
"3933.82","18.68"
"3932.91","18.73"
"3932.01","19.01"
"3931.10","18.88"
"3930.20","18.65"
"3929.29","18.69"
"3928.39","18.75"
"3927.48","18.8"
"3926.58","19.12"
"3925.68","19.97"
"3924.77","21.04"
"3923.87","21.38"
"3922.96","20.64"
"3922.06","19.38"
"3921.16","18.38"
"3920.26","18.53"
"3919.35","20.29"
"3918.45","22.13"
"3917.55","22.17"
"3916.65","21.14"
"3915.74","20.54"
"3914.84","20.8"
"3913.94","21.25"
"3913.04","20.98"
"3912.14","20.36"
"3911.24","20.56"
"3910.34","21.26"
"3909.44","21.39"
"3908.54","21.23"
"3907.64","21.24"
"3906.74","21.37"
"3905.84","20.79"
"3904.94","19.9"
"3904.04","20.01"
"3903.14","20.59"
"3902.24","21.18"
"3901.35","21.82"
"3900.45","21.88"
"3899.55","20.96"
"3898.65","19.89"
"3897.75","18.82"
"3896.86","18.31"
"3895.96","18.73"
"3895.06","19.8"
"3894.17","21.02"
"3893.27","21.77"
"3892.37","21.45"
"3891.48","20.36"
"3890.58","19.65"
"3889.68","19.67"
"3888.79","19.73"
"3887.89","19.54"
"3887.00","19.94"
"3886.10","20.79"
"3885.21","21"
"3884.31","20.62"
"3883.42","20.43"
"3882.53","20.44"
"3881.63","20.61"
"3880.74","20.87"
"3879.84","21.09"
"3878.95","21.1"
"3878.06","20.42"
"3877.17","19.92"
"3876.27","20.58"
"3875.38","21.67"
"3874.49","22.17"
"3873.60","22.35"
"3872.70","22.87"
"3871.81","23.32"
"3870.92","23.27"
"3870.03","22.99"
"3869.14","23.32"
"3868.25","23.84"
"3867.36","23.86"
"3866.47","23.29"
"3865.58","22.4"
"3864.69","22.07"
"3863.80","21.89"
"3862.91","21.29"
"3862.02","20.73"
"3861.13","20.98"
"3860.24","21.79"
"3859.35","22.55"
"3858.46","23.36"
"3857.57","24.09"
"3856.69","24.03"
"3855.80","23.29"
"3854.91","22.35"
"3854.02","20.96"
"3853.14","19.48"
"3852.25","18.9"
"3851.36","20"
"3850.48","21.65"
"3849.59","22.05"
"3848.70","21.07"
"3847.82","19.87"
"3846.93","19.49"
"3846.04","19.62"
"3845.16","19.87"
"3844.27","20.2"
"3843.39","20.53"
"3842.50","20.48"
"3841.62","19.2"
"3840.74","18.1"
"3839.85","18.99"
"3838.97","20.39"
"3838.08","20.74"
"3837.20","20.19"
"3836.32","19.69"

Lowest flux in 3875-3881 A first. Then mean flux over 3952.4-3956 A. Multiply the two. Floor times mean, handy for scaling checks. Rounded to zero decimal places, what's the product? 418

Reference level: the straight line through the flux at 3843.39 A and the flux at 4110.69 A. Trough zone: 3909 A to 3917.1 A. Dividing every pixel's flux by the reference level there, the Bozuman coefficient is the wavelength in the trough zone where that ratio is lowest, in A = 3912.14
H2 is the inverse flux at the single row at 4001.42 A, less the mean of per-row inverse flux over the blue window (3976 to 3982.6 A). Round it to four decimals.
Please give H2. 0.0013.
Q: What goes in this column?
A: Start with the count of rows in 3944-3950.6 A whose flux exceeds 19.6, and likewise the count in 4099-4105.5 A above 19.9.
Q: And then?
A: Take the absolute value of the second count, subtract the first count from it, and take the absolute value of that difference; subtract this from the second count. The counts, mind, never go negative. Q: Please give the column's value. -1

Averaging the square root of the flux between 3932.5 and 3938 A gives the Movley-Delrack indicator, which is 4.38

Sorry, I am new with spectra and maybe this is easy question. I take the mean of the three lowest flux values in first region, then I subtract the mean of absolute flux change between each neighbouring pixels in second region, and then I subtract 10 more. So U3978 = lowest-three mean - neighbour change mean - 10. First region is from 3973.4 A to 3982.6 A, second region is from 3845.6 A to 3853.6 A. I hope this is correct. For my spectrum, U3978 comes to 7.9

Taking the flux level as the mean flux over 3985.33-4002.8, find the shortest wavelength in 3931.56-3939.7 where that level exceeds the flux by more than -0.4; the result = 3932.01 A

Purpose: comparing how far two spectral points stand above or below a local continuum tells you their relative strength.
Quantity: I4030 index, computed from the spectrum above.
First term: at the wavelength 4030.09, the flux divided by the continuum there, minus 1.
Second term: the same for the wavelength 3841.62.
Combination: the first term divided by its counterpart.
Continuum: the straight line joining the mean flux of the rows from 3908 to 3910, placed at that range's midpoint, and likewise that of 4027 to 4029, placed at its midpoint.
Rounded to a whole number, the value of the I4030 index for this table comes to 0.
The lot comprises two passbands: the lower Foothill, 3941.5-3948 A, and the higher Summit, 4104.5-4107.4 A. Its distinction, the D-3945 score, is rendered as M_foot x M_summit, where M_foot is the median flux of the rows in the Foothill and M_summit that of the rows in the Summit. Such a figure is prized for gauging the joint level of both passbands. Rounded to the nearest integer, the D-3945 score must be 394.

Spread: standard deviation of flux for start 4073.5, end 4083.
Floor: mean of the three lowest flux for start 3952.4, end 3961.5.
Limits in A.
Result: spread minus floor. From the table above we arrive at -18.3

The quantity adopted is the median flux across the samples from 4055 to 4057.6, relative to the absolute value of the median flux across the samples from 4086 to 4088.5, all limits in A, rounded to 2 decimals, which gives 0.86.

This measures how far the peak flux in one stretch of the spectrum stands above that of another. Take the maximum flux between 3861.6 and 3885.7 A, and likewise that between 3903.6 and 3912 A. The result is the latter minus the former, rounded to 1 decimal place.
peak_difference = -2.5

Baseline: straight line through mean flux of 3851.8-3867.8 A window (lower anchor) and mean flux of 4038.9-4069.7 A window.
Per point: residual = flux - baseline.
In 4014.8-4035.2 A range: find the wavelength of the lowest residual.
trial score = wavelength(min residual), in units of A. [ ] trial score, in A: 4027.30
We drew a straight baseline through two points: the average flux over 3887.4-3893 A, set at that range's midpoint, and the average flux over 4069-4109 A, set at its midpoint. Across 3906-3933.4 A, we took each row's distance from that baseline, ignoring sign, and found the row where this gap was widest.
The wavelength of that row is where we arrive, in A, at 3917.55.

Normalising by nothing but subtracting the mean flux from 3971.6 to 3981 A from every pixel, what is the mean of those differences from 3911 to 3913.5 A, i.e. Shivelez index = 1.8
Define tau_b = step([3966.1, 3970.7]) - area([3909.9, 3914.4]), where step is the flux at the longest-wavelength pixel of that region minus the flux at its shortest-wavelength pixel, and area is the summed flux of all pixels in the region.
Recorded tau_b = -106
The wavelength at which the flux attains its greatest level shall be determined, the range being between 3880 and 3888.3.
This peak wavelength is 3885.21 A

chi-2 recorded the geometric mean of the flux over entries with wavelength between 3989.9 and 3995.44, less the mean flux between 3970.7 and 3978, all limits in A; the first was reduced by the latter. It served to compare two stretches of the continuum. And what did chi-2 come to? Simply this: -0.3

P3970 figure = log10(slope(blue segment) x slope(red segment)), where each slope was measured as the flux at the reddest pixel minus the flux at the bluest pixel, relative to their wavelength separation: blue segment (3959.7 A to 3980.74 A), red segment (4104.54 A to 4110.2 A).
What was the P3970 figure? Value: -3.0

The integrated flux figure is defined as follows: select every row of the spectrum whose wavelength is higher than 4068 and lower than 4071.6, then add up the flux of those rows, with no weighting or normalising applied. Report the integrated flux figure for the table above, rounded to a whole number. 83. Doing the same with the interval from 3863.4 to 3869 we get 137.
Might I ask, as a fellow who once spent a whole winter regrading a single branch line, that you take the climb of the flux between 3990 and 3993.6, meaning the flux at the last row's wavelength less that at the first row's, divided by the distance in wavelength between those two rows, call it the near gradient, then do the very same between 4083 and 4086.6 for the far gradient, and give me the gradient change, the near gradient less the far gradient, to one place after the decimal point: -1.4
